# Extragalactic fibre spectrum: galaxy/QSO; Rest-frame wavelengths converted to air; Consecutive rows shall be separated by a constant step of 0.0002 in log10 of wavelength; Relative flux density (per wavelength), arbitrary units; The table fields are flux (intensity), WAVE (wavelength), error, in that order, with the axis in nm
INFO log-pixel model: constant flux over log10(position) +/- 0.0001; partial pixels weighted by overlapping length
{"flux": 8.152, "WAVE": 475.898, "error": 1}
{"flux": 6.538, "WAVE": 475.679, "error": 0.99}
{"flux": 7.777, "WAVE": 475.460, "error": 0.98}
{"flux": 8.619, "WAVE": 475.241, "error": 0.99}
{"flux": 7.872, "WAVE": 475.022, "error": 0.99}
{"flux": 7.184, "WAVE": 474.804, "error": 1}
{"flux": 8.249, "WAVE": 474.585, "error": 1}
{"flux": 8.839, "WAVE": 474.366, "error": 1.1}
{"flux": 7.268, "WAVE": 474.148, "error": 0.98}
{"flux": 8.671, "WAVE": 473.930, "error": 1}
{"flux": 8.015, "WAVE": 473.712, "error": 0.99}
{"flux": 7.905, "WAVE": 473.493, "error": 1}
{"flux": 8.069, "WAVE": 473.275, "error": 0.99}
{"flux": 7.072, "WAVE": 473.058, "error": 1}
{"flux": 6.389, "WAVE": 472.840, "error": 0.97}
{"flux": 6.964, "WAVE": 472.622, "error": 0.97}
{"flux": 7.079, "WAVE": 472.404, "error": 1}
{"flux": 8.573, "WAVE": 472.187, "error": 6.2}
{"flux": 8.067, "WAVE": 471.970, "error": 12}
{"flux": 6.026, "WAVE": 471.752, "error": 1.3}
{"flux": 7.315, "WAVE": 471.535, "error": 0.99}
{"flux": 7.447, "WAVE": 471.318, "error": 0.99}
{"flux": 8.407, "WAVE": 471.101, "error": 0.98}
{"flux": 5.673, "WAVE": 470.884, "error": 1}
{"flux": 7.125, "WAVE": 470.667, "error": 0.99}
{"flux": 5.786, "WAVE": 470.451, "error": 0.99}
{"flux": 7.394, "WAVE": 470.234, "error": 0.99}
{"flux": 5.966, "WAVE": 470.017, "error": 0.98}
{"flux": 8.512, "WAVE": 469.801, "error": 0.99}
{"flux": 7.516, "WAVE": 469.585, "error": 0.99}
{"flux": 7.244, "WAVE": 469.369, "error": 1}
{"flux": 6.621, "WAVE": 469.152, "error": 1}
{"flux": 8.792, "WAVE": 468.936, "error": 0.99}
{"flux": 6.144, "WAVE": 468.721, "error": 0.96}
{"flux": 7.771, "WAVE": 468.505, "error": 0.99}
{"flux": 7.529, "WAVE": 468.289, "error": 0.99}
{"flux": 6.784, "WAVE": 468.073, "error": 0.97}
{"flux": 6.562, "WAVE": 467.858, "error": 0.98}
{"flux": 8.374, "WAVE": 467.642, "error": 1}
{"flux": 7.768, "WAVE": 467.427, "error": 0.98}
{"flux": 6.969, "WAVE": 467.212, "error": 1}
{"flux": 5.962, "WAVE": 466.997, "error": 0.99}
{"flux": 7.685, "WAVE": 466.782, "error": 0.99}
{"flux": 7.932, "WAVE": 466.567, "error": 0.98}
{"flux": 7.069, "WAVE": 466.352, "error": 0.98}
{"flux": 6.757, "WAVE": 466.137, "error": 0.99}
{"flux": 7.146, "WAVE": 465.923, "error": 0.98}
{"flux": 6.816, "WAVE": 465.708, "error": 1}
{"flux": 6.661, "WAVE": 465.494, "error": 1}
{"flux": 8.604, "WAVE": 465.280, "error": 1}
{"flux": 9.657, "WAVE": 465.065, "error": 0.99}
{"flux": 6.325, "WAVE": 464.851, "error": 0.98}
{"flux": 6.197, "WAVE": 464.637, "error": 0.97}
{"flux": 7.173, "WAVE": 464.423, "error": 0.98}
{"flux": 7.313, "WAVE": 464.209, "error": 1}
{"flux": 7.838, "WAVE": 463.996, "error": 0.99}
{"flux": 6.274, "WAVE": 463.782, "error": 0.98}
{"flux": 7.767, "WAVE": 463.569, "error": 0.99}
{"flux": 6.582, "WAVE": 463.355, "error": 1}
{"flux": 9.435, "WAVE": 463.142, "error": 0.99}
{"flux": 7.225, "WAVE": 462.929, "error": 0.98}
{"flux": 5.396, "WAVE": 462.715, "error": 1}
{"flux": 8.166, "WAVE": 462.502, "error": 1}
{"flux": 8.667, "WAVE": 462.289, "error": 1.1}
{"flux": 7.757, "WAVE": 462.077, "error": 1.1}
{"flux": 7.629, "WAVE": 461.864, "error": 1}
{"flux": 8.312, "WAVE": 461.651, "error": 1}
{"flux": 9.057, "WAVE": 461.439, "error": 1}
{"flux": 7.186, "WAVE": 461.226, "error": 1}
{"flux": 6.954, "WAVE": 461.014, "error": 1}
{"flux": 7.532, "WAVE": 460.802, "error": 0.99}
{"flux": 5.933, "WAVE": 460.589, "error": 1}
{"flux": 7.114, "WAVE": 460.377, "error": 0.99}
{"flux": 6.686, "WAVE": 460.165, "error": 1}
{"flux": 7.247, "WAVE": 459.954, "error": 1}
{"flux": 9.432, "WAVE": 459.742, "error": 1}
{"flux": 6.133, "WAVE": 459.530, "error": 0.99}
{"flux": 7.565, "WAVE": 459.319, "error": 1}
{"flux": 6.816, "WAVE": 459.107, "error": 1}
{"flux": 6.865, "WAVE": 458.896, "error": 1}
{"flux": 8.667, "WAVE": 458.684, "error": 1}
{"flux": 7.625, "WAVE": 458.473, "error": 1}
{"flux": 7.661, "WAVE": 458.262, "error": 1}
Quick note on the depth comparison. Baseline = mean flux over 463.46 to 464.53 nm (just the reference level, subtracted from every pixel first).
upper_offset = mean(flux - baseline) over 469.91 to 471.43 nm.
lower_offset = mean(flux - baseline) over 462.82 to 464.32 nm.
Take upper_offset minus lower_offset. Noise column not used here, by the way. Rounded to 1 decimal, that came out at -0.7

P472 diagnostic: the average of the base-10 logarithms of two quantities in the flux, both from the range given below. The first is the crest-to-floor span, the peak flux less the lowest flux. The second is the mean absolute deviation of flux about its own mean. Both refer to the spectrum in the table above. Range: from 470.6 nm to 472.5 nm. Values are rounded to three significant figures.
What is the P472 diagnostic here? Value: 0.164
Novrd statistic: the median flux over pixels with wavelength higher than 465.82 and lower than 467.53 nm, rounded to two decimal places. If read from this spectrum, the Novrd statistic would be 7.11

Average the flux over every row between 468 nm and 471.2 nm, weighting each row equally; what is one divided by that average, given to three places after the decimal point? 0.140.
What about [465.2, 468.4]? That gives 0.138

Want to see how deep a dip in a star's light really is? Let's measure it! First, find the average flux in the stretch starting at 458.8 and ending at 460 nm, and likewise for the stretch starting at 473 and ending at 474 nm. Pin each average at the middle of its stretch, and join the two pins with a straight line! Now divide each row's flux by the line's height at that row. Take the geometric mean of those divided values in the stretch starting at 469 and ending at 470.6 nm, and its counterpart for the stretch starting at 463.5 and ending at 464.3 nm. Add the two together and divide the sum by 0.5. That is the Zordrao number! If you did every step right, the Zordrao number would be 3.71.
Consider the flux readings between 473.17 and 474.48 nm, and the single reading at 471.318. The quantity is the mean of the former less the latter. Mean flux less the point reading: 0.7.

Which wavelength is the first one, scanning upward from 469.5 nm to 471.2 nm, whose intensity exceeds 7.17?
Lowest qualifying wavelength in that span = 469.585 nm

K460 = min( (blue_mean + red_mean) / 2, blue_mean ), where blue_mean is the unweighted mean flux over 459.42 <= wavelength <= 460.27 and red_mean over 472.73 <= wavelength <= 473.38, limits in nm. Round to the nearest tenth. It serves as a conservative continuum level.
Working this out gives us 7.3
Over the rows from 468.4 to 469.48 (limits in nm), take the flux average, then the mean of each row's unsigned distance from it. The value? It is 0.77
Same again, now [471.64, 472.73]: 0.78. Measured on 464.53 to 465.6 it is 1.31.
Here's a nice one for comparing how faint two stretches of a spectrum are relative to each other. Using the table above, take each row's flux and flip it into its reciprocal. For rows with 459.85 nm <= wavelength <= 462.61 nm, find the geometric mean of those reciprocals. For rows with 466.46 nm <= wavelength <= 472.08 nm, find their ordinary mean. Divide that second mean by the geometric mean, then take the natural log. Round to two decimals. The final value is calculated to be 0.06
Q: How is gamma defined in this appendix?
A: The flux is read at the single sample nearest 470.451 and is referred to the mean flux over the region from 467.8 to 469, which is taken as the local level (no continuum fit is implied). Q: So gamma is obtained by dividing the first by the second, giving 0.80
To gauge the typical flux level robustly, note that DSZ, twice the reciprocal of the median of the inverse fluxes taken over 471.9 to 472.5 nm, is 16.13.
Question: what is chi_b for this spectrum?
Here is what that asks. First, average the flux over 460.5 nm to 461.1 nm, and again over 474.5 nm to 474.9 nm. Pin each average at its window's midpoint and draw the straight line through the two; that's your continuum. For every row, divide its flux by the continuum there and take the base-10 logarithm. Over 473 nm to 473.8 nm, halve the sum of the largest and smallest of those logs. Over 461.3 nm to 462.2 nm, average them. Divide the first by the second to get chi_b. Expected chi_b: 0.0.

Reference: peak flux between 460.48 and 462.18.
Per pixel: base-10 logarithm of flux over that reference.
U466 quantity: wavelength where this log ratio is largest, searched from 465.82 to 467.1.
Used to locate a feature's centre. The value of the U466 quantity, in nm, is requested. 466.567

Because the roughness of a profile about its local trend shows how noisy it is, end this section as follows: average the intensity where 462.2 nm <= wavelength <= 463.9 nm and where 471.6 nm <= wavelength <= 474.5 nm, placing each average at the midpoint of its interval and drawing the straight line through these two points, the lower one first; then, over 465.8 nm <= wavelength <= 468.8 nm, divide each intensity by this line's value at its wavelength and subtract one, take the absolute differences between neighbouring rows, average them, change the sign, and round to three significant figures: -0.108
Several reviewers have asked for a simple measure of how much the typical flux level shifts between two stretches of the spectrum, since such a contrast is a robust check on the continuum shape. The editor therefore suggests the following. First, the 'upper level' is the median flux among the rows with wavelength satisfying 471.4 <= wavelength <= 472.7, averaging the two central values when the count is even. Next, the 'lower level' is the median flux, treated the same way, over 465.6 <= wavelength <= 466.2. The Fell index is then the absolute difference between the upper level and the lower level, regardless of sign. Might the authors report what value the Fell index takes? 0.38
